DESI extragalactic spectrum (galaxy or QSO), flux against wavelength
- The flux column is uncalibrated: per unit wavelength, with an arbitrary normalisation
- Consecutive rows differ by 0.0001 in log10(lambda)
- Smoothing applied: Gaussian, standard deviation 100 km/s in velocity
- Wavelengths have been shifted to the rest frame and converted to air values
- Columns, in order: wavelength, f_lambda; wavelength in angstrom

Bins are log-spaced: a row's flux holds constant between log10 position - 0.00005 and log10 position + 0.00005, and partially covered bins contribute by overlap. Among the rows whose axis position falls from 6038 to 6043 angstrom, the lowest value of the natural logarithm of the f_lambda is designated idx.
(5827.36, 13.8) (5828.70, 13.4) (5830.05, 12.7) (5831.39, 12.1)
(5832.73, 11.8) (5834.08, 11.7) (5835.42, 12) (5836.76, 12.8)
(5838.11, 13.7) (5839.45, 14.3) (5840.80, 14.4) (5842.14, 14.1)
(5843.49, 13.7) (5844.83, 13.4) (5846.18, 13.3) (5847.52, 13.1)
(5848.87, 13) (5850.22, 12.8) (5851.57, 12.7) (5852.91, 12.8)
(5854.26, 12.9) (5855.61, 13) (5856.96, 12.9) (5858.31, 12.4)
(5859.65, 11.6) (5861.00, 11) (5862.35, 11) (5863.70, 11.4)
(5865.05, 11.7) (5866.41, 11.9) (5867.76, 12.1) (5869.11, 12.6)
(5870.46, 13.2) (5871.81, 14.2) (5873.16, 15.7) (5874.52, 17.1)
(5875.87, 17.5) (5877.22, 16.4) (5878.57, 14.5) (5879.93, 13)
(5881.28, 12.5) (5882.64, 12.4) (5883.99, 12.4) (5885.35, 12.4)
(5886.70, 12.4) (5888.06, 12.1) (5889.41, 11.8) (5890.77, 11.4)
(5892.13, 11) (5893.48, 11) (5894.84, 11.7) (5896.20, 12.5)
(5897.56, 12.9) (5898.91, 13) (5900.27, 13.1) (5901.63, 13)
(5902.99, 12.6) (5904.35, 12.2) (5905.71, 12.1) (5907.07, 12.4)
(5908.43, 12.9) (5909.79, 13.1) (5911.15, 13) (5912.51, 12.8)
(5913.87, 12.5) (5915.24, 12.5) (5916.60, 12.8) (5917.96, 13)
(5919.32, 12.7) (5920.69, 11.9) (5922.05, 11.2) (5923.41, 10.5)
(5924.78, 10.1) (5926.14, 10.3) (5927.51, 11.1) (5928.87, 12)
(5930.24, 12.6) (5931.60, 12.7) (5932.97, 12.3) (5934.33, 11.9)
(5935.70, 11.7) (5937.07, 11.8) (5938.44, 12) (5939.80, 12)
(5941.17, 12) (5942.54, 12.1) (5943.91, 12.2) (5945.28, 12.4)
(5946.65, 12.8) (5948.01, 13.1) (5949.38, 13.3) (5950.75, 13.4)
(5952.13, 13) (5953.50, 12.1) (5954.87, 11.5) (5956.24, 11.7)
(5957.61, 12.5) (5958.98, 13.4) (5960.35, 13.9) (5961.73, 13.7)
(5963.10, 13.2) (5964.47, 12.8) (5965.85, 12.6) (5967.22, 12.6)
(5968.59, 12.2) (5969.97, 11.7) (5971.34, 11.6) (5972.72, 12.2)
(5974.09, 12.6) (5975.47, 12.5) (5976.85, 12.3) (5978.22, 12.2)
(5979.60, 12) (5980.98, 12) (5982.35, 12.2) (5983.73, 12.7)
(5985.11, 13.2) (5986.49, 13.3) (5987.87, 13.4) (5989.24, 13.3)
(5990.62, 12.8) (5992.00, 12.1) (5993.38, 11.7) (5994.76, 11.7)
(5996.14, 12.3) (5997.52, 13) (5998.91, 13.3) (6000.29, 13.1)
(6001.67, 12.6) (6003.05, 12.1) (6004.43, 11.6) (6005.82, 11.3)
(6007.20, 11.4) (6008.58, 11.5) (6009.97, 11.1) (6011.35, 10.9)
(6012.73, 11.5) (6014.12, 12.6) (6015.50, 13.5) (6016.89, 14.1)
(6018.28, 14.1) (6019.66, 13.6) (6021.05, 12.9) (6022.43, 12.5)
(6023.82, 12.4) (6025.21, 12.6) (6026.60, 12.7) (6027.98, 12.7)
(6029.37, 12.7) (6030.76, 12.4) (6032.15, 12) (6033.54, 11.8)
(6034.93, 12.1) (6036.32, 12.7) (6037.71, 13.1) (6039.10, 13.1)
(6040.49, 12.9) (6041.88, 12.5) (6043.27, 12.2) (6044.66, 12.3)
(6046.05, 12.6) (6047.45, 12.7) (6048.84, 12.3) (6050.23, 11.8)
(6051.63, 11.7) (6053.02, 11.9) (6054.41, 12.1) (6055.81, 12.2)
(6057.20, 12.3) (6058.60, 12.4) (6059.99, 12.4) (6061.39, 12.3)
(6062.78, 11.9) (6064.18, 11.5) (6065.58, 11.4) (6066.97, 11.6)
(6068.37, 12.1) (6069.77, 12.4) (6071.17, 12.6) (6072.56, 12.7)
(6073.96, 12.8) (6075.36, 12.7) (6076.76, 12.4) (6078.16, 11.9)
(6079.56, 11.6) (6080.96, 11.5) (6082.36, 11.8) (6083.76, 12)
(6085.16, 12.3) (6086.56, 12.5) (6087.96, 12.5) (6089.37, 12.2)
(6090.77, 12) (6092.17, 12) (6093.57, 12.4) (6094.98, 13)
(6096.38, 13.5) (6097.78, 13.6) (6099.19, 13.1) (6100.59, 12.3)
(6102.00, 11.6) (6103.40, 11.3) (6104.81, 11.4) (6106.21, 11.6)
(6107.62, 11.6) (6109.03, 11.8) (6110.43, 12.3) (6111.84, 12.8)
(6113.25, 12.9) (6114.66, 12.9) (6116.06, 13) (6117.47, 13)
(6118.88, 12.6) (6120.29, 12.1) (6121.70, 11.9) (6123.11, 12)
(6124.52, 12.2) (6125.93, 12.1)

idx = 2.53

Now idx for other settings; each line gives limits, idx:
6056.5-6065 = 2.44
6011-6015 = 2.39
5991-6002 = 2.46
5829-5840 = 2.46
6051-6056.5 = 2.46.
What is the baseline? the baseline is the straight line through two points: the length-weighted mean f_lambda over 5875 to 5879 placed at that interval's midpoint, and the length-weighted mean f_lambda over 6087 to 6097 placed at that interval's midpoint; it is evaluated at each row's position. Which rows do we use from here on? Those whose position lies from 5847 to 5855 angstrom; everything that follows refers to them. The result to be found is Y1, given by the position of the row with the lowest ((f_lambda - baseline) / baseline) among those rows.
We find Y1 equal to 5851.57 angstrom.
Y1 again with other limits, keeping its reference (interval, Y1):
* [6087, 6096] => 6090.77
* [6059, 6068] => 6065.58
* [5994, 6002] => 5994.76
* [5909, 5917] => 5913.87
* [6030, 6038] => 6033.54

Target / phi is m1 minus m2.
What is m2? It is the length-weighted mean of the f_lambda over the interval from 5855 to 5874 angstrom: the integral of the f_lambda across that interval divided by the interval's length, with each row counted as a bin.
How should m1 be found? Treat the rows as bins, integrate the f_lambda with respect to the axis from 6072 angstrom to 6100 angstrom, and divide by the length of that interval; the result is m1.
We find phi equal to -0.1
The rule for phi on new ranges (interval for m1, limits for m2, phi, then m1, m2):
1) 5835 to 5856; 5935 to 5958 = 0.9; 13.3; 12.3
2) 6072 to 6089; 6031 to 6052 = -0.2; 12.2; 12.4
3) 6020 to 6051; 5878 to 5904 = 0.1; 12.5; 12.4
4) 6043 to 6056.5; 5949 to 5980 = -0.4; 12.2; 12.6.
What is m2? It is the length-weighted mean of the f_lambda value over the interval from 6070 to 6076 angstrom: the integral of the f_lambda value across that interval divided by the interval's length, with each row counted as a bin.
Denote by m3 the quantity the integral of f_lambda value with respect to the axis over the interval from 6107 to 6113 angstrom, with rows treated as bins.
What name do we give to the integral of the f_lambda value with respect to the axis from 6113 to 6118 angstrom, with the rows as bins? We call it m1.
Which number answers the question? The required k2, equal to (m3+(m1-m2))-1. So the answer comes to 124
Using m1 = 64.8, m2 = 12.7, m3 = 73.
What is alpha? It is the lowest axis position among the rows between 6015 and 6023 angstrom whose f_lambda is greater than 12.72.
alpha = 6015.50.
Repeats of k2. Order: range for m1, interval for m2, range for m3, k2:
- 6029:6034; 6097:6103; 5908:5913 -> 112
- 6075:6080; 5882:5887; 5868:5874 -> 131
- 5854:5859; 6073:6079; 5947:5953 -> 129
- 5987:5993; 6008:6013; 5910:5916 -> 141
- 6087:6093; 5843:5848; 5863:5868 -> 117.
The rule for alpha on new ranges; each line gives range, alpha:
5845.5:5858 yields 5846.18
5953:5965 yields 5958.98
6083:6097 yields 6094.98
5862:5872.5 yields 5870.46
